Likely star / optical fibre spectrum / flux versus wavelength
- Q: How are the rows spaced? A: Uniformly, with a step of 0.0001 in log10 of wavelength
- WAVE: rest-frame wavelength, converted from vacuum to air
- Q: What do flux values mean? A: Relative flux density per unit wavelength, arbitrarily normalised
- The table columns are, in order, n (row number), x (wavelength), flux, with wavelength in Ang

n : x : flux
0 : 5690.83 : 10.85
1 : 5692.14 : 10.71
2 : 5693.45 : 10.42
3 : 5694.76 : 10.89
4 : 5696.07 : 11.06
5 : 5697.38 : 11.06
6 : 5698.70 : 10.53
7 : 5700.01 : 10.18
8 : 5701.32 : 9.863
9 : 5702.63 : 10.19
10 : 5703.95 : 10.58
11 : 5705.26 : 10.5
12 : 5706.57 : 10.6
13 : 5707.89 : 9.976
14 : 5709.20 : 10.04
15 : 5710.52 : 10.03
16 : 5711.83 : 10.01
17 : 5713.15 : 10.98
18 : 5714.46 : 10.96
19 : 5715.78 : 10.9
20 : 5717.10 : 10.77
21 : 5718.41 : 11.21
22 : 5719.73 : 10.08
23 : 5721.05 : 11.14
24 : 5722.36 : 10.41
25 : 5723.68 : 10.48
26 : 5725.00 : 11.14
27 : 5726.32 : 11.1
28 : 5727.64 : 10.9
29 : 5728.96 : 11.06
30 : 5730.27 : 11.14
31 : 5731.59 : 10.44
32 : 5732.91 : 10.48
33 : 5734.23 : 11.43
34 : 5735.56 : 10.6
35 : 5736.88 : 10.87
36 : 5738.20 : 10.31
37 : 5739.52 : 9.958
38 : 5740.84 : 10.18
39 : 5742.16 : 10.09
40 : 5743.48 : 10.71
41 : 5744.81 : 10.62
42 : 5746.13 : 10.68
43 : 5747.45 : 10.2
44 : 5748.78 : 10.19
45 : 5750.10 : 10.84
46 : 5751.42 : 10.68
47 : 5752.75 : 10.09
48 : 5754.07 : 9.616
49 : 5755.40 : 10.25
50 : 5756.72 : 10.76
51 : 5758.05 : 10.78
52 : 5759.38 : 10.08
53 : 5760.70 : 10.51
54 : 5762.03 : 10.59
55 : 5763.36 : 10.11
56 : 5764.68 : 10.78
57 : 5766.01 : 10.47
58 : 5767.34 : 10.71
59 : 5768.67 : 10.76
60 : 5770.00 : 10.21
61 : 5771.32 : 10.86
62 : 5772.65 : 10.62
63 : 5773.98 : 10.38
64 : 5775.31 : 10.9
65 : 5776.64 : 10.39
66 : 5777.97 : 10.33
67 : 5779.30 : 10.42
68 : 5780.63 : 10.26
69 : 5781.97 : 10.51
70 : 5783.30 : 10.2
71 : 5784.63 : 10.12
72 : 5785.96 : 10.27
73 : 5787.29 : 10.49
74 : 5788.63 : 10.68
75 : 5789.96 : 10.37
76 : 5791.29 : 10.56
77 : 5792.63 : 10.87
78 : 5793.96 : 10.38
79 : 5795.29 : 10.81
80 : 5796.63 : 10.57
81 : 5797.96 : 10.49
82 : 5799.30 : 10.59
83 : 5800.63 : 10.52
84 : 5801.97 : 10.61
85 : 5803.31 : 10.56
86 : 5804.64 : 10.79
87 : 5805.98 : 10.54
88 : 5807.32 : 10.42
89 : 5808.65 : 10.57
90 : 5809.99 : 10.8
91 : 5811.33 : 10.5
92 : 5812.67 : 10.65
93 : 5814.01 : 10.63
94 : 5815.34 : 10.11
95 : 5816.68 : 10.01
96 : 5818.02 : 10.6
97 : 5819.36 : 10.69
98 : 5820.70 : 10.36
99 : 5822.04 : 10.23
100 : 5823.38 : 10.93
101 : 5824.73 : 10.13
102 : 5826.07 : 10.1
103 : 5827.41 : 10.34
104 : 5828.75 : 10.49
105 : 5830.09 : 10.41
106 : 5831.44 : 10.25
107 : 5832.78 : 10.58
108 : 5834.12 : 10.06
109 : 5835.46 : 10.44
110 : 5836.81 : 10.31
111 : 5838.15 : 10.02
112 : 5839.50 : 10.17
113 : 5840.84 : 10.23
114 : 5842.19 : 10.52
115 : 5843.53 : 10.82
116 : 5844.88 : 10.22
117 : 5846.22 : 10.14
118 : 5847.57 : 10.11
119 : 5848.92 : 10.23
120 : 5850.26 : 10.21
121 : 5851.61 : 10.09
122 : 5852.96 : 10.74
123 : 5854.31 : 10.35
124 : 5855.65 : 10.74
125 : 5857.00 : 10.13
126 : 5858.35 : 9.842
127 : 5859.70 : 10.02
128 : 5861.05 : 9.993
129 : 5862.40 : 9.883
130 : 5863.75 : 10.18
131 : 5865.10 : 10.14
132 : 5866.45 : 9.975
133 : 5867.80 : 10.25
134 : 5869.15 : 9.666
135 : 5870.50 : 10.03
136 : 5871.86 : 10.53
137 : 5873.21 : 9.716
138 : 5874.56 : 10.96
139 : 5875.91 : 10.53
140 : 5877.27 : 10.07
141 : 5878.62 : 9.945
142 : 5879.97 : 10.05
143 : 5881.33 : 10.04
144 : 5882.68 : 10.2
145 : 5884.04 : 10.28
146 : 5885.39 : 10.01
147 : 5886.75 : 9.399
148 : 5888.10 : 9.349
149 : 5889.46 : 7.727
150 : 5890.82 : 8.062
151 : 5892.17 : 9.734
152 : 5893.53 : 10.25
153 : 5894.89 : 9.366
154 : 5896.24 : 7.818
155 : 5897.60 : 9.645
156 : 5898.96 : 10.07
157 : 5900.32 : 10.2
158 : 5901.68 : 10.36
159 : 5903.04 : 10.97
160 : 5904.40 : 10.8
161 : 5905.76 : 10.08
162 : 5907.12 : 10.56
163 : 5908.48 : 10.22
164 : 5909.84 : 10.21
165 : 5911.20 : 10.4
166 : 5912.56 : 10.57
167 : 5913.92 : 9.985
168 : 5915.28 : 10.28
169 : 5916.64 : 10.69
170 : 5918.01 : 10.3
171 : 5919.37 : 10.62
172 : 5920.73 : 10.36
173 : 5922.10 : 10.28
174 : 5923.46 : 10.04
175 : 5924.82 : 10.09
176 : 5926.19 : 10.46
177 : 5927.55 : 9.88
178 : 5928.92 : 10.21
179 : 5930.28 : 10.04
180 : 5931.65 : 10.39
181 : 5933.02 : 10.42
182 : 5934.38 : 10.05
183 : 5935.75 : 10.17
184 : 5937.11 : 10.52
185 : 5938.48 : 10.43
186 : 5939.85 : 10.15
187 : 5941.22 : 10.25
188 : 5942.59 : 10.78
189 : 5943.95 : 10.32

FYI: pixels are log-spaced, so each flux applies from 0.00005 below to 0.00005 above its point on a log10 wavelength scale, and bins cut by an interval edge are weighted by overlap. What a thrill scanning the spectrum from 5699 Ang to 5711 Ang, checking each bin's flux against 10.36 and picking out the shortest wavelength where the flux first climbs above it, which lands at 5703.95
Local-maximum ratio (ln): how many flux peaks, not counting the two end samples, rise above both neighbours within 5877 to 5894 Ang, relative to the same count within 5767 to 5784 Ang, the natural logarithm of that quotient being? -0.9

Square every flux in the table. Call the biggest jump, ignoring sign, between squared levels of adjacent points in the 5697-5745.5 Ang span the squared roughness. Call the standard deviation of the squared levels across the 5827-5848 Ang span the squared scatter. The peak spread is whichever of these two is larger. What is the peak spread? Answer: 24.1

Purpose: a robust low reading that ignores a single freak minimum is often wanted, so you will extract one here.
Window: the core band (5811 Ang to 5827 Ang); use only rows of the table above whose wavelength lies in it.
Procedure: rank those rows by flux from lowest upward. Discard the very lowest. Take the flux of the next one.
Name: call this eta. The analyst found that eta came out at 10.1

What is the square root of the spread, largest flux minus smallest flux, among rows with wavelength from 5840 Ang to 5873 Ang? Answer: 1.07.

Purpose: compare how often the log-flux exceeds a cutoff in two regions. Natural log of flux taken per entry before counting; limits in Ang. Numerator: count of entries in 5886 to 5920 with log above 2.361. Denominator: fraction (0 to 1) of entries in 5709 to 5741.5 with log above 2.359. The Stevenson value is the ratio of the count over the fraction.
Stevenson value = 7.1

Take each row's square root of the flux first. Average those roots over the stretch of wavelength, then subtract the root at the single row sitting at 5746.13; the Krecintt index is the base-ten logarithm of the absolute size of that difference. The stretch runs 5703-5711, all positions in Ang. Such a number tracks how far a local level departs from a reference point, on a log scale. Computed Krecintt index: -1.2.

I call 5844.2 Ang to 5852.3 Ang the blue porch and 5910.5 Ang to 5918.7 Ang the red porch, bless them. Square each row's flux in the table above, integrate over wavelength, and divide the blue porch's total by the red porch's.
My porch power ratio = 0.95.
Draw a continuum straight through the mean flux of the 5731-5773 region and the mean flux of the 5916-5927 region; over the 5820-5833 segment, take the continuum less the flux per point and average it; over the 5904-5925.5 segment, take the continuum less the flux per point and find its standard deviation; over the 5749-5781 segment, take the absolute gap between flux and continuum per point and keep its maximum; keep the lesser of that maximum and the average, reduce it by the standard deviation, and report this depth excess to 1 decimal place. -0.2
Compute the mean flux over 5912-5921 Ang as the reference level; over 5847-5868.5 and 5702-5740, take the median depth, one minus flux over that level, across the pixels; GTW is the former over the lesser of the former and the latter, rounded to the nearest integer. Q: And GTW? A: -1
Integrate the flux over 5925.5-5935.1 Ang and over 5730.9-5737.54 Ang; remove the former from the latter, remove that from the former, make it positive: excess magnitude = 124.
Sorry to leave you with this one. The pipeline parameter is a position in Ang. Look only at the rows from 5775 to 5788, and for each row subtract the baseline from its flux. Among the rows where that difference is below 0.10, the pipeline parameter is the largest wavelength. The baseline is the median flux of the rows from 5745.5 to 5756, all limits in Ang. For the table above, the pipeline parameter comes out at 5785.96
